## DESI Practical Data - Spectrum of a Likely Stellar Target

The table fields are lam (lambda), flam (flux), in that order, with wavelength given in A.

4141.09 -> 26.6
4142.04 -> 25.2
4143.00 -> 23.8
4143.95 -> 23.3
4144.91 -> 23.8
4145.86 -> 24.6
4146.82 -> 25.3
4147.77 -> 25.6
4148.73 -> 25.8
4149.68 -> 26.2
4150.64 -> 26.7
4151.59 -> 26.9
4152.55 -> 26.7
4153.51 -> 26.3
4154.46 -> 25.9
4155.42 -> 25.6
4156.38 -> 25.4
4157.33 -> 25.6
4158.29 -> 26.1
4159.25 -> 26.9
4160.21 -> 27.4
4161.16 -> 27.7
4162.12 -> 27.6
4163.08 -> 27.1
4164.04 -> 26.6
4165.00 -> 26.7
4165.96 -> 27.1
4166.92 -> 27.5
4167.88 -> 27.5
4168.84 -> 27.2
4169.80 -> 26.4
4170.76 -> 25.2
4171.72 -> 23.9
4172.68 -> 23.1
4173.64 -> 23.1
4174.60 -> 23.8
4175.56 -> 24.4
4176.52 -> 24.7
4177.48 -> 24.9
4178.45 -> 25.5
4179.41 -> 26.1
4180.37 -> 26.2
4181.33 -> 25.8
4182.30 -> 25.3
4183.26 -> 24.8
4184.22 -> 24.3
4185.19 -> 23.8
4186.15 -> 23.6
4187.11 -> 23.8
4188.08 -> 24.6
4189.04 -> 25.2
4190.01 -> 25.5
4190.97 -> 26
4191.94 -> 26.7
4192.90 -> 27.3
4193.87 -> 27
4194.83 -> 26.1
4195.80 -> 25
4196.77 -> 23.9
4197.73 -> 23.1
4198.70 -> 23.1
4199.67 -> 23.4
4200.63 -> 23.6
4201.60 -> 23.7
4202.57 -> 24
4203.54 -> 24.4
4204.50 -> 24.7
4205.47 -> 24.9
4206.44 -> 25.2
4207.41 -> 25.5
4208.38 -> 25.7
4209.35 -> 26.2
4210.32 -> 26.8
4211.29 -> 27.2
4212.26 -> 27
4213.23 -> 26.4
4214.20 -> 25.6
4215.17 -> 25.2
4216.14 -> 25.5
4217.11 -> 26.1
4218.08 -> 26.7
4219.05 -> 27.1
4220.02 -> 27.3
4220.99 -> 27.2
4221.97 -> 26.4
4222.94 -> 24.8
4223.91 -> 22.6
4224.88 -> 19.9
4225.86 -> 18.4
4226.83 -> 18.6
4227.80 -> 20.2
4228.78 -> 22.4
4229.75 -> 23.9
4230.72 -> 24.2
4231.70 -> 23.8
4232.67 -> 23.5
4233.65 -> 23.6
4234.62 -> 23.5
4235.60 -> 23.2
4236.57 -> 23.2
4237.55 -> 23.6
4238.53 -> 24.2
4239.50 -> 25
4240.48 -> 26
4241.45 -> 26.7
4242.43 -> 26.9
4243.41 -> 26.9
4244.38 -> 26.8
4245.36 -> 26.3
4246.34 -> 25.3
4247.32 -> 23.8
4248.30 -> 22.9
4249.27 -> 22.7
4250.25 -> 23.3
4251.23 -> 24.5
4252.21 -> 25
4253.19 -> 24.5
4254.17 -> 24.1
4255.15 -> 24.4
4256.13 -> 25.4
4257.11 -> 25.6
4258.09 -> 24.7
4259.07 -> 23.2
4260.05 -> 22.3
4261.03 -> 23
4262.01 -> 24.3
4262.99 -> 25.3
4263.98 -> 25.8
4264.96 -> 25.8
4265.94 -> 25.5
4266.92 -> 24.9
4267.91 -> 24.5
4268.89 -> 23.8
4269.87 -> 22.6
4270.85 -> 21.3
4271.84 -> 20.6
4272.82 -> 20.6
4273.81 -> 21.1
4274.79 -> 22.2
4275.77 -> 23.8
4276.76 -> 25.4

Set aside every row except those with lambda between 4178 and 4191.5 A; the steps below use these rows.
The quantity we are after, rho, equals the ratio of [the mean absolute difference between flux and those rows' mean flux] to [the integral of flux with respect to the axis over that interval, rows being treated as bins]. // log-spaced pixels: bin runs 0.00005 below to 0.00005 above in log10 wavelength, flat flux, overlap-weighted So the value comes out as 0.0022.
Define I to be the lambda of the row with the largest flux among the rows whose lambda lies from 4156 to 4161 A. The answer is 4160.21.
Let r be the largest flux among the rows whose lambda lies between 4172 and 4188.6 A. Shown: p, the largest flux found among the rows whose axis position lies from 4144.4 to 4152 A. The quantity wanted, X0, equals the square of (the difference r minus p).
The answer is 0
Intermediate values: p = 26.9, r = 26.2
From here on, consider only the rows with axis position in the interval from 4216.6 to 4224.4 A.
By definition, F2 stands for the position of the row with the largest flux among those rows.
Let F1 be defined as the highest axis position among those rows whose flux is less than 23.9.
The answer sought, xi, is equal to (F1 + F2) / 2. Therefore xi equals 4222.0 A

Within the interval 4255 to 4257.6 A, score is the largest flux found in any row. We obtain 25.6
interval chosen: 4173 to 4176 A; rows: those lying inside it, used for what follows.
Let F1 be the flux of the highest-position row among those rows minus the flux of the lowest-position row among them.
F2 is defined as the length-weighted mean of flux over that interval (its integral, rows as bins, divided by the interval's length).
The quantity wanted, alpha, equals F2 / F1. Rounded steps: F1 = 1.3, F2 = 23.7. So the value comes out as 18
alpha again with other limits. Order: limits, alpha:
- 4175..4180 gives 15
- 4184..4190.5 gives 20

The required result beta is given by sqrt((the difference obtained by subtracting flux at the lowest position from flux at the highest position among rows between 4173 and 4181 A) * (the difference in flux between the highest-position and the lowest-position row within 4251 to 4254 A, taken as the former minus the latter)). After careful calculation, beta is 0.0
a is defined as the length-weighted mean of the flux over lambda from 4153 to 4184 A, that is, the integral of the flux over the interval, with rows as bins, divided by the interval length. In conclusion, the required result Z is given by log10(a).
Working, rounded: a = 25.85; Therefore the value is 1.412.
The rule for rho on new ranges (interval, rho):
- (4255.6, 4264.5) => 0.0049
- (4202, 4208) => 0.0028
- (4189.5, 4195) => 0.0039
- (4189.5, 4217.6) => 0.0015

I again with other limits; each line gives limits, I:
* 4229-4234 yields 4230.72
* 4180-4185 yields 4180.37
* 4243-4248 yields 4243.41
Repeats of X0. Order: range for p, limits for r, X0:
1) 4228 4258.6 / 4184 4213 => 0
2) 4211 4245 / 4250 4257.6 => 3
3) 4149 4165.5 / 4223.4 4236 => 12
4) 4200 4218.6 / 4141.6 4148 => 3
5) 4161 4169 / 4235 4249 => 1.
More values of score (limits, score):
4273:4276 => 23.8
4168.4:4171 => 27.2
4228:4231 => 24.2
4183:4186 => 24.8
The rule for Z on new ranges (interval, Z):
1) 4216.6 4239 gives 1.374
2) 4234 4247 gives 1.401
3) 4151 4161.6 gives 1.422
